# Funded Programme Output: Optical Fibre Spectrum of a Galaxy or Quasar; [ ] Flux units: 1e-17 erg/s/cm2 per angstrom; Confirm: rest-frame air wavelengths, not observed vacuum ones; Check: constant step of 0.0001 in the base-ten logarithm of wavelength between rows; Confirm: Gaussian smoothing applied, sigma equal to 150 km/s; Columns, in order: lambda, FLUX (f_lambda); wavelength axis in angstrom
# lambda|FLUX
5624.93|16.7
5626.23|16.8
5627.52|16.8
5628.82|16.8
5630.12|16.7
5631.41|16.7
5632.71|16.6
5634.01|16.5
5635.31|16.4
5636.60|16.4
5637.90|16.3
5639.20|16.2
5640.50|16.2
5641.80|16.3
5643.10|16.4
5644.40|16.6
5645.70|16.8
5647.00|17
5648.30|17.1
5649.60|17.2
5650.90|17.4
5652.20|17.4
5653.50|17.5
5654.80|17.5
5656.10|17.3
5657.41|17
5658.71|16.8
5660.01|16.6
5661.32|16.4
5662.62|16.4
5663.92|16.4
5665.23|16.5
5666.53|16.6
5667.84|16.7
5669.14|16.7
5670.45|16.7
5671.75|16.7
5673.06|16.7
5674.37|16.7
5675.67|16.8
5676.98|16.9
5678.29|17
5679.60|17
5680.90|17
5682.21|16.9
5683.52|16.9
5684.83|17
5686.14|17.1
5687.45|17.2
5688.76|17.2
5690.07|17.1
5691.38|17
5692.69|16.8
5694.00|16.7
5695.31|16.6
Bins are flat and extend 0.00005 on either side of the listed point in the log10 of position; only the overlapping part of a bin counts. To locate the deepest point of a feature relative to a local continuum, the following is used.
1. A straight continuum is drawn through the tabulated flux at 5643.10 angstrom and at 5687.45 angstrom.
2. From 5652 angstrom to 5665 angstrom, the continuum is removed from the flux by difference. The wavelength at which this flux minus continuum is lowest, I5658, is 5663.92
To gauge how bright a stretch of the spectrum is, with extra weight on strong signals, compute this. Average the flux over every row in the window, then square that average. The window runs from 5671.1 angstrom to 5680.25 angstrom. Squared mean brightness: 283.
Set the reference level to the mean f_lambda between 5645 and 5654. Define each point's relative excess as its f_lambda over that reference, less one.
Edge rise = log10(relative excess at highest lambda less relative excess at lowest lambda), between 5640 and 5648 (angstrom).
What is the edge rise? -1.33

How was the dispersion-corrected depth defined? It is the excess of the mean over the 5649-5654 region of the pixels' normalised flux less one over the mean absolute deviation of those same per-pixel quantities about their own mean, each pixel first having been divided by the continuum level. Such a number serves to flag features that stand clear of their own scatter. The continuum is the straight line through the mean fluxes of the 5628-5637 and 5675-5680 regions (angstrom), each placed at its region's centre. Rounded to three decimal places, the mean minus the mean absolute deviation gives 0.034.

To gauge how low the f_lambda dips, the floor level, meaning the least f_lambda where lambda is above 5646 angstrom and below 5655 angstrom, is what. 17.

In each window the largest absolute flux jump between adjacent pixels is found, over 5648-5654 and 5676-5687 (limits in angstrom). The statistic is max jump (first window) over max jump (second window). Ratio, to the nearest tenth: 2.0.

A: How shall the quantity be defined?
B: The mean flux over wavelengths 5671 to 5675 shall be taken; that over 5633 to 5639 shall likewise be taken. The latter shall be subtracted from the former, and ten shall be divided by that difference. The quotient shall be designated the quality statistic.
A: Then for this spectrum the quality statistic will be 33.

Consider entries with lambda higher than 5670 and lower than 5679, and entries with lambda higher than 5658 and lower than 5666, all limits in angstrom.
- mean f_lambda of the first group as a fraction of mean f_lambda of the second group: 1.02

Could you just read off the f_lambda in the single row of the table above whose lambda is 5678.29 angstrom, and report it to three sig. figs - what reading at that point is 17.0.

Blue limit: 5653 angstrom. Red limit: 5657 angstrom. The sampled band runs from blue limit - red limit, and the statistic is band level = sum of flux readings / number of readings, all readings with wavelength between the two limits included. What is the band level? 17.4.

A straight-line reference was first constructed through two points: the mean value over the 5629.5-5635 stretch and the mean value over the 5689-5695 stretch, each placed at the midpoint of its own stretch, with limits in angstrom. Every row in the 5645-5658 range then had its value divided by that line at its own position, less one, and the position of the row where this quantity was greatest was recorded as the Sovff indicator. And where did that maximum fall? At 5653.50 angstrom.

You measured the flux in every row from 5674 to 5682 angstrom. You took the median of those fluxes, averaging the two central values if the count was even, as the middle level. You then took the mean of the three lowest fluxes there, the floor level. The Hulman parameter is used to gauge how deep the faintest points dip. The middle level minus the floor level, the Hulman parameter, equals 0.15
